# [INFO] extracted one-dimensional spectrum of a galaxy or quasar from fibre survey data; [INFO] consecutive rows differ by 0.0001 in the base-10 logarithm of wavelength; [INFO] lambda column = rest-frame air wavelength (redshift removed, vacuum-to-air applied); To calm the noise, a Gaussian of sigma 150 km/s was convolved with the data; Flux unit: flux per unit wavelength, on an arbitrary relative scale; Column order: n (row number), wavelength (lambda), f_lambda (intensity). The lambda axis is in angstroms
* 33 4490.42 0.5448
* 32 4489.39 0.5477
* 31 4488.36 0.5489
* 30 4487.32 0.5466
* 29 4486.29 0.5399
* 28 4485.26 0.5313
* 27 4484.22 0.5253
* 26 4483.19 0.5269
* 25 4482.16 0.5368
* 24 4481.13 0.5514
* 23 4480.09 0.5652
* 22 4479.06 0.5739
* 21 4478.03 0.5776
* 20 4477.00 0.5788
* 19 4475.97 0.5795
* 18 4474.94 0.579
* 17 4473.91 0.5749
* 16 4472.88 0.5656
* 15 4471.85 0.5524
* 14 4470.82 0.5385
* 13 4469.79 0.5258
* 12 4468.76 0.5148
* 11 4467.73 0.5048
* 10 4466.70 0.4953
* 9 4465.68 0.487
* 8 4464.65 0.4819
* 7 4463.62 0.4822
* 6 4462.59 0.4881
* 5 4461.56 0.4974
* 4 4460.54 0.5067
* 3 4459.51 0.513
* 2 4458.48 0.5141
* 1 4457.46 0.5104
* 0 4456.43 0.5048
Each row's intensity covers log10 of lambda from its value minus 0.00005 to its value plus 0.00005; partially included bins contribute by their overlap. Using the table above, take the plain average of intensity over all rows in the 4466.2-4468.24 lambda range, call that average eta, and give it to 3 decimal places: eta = 0.500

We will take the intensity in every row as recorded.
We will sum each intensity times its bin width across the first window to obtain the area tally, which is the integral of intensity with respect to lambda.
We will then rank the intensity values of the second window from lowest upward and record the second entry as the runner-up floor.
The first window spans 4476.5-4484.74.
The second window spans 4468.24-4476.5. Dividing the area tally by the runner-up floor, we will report 8.7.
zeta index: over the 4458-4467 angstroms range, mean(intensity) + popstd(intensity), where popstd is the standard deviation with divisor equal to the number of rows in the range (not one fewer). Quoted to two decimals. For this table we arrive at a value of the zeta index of 0.51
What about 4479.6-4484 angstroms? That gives 0.56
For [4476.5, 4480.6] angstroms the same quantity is 0.58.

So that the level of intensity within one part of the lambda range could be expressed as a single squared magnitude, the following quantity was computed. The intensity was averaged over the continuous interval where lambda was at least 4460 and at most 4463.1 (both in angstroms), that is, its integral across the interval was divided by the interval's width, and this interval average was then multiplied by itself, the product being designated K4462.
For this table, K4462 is 0.25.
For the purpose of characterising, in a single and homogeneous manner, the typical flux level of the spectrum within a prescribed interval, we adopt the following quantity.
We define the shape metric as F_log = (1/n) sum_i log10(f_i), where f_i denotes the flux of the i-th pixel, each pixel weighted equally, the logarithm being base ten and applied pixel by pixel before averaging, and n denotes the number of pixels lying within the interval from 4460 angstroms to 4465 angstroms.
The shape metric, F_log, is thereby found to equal -0.31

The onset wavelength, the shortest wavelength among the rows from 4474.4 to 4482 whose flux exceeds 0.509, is 4474.94 angstroms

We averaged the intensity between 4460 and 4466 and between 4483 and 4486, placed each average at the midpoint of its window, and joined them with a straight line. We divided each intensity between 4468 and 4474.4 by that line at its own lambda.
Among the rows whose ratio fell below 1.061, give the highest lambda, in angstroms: 4469.79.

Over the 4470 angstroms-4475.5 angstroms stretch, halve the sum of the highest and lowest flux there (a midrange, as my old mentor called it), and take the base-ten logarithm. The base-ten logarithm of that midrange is -0.25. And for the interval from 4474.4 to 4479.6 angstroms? -0.24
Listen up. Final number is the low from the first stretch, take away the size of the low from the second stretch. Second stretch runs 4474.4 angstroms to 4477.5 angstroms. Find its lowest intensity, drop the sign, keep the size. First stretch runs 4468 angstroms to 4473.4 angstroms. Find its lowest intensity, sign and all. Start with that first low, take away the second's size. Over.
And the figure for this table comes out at -0.064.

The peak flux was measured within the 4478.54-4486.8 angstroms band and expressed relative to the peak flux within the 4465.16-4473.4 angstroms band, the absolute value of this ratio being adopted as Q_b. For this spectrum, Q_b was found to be 1.01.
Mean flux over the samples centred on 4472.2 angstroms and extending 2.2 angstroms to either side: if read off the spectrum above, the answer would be 0.56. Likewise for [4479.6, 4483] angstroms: 0.55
